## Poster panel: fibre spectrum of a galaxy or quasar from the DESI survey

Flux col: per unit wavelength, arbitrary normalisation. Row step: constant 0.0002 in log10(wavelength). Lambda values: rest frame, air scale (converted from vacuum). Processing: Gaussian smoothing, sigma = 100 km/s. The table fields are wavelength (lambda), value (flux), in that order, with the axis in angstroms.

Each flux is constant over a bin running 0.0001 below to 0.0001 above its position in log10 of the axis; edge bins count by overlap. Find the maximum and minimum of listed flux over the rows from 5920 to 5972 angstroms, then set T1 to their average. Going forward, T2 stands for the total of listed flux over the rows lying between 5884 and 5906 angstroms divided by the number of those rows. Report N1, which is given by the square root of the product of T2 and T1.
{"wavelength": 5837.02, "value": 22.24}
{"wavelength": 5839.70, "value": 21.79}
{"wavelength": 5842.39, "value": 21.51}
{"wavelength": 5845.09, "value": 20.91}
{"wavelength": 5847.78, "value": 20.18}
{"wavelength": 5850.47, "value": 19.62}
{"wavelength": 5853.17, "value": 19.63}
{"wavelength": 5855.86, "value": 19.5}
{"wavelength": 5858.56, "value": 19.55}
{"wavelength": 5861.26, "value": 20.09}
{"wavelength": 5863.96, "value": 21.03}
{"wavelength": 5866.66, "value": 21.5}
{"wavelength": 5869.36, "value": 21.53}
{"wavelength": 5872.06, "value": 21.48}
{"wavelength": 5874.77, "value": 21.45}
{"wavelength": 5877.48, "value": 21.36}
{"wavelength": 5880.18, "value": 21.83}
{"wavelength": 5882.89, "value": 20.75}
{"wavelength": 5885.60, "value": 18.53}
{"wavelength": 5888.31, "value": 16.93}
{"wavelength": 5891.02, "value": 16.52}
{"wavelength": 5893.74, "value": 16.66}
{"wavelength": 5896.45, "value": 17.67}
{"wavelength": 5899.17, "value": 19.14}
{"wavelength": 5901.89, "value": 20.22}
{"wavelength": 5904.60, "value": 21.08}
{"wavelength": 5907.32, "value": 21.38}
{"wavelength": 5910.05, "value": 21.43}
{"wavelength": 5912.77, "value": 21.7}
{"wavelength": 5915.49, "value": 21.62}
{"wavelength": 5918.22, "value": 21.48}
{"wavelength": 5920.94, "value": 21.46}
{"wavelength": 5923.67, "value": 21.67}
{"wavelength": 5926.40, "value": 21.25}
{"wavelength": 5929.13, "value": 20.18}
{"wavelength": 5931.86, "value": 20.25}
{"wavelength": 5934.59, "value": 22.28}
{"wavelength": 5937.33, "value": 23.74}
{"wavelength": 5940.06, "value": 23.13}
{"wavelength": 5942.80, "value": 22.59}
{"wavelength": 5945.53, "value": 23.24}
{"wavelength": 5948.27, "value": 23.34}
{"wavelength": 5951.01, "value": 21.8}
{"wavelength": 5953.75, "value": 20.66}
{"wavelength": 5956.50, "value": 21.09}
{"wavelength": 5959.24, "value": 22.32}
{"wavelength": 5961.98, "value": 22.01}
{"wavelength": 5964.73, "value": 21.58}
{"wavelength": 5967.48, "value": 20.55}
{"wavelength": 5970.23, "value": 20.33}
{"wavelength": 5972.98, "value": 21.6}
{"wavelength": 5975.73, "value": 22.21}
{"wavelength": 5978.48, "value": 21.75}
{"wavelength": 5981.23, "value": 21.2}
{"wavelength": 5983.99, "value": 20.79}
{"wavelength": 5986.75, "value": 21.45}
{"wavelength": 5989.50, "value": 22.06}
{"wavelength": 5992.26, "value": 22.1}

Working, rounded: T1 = 22.0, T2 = 18.3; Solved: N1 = 20.1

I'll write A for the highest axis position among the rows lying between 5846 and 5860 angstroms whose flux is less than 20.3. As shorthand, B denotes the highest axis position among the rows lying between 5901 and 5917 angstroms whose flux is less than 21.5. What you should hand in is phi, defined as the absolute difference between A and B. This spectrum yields 51.5 angstroms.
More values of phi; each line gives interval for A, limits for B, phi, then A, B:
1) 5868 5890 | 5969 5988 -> 98.4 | 5888.31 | 5986.75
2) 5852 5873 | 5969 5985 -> 122.7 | 5861.26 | 5983.99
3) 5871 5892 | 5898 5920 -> 27.2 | 5891.02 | 5918.22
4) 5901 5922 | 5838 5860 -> 43.3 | 5901.89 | 5858.56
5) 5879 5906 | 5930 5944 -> 30.0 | 5901.89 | 5931.86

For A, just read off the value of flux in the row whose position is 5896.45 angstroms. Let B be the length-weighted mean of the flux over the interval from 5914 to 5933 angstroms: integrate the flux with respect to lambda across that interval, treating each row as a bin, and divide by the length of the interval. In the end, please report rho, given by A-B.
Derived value -3.5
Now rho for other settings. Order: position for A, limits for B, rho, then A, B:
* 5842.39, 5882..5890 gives 3.0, 21.51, 18.5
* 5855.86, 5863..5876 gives -1.9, 19.5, 21.4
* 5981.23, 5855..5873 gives 0.5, 21.2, 20.7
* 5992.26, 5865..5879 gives 0.6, 22.1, 21.5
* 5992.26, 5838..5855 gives 1.5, 22.1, 20.6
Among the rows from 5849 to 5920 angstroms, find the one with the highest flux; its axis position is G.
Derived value 5880.18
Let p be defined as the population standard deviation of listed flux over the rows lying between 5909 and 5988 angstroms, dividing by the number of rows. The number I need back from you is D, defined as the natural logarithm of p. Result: -0.1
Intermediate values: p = 0.91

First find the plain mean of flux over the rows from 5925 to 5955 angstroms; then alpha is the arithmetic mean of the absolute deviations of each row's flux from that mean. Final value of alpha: 1.1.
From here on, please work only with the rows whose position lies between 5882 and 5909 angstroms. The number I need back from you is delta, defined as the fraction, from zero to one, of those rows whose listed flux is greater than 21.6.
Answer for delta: 0.0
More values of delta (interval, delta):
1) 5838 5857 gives 0.1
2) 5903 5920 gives 0.3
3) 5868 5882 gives 0.2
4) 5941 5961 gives 0.7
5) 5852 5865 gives 0.0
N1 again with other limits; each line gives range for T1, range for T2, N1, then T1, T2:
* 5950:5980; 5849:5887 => 20.9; 21.3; 20.6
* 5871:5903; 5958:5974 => 20.3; 19.2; 21.4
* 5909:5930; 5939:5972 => 21.4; 20.9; 21.9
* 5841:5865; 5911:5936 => 20.9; 20.5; 21.3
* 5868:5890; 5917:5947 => 20.6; 19.4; 21.9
